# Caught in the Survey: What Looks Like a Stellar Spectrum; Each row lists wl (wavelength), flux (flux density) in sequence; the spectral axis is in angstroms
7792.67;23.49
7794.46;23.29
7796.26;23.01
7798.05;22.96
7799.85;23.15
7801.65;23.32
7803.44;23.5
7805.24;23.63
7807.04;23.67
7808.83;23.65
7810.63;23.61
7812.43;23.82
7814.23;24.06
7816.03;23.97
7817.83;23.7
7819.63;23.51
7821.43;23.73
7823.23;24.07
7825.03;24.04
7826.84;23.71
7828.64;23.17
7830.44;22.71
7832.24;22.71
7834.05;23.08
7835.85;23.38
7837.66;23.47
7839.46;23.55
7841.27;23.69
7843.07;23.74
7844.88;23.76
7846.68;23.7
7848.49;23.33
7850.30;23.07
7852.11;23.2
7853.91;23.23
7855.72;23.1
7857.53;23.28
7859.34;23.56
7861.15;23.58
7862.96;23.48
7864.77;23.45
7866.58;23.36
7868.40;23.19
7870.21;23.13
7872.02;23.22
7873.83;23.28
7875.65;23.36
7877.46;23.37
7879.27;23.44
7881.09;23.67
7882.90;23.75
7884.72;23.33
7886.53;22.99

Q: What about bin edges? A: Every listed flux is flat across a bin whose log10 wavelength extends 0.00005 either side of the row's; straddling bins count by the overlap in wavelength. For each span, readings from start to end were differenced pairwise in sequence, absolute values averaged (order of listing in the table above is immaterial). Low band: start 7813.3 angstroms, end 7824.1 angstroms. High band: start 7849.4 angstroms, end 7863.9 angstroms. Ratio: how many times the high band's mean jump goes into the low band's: 1.8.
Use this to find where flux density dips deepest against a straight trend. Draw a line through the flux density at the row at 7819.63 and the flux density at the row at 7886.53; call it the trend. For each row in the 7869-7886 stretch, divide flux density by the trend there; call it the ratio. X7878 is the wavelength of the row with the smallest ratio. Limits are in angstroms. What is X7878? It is 7870.21 angstroms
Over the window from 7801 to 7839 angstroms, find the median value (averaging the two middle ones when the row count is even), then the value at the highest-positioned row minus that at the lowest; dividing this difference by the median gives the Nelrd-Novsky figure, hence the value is 0.01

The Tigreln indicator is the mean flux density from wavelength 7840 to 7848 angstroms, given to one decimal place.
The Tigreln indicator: 23.7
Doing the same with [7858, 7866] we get 23.5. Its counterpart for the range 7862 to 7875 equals 23.3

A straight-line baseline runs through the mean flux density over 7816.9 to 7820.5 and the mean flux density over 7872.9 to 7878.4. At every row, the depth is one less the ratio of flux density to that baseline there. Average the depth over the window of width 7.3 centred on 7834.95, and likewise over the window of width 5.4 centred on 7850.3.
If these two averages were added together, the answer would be 0.027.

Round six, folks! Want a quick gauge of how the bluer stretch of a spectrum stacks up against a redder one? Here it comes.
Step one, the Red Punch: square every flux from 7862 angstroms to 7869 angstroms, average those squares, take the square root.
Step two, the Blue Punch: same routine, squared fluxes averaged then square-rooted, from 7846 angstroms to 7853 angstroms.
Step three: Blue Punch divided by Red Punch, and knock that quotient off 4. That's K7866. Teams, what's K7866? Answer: 3.00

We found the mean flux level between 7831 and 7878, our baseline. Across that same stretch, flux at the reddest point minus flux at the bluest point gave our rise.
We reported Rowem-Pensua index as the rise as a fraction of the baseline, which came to 0.028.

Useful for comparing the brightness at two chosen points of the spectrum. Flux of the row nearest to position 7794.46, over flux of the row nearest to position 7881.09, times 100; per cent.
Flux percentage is 98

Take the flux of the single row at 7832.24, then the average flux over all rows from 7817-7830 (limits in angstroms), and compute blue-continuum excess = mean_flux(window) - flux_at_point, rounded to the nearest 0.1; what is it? 1.0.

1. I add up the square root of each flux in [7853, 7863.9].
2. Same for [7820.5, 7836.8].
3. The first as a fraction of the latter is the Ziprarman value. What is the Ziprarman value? 0.67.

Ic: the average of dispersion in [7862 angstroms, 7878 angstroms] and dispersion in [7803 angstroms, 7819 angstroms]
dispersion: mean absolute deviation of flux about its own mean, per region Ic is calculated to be 0.12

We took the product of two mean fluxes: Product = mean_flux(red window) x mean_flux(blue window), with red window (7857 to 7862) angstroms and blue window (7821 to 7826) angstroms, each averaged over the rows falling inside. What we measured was 562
